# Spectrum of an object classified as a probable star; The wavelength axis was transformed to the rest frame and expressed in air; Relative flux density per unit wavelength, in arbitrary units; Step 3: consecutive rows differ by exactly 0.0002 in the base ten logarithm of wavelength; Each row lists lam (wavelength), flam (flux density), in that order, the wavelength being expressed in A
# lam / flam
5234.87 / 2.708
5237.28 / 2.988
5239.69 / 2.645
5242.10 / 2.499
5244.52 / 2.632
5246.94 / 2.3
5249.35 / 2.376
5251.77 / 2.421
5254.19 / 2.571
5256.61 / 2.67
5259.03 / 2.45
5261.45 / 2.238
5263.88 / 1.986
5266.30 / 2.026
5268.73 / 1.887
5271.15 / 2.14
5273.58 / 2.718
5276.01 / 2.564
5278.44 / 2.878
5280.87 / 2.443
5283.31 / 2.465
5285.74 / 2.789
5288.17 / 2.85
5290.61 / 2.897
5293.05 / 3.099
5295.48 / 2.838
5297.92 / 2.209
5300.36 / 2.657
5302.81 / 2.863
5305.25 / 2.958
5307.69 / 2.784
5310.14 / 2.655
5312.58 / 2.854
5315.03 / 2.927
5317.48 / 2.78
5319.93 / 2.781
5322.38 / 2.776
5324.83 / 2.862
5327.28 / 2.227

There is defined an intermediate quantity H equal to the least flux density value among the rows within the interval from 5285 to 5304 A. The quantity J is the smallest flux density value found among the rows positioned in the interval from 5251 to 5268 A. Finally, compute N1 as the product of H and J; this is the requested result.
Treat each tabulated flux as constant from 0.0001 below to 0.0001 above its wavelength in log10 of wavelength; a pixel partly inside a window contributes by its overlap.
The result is 4.4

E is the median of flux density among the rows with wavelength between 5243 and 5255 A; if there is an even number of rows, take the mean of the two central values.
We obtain 2.4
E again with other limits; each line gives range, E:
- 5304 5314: 2.8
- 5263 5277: 2.1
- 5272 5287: 2.6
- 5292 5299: 2.8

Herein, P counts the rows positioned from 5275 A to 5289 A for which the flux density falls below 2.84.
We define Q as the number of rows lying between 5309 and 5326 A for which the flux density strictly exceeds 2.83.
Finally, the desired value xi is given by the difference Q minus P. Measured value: -1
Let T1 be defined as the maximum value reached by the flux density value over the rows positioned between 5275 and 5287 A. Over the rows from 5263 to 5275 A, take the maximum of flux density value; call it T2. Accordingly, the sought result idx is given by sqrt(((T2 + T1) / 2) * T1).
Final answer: 2.84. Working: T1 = 2.878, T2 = 2.718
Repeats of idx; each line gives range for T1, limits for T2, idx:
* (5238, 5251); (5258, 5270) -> 2.60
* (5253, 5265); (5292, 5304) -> 2.78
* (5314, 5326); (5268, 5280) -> 2.91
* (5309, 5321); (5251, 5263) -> 2.86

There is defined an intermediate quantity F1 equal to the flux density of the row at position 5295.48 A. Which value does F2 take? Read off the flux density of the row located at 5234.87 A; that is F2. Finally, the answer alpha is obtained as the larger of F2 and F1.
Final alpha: 2.84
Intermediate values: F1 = 2.838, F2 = 2.708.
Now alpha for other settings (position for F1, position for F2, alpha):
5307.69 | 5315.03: 2.93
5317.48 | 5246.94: 2.78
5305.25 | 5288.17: 2.96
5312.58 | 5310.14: 2.85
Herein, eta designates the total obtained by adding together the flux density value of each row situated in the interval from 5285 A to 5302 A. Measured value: 19.3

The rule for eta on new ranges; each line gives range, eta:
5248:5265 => 16.7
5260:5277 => 15.6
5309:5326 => 19.6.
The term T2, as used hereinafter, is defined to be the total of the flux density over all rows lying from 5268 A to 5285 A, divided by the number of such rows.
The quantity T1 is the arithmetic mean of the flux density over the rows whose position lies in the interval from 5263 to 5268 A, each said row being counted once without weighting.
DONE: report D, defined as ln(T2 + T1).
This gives 1.49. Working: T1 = 2.01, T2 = 2.44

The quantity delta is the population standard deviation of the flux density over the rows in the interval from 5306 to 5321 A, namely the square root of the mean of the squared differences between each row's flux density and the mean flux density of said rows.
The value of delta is 0.08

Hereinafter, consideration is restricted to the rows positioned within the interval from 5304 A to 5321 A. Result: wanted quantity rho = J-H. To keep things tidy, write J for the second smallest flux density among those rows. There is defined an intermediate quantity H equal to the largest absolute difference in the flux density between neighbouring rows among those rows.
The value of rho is 2.6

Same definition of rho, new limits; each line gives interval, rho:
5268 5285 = 1.6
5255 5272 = 1.7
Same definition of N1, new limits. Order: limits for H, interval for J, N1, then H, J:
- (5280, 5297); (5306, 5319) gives 6.5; 2.443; 2.655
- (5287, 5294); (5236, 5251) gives 6.6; 2.85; 2.3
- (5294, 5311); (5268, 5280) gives 4.2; 2.209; 1.887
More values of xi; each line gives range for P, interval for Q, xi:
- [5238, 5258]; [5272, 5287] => -7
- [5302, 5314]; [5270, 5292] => 1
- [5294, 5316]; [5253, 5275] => -5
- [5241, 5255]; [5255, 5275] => -6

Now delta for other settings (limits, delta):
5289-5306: 0.27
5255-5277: 0.29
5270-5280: 0.27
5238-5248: 0.14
